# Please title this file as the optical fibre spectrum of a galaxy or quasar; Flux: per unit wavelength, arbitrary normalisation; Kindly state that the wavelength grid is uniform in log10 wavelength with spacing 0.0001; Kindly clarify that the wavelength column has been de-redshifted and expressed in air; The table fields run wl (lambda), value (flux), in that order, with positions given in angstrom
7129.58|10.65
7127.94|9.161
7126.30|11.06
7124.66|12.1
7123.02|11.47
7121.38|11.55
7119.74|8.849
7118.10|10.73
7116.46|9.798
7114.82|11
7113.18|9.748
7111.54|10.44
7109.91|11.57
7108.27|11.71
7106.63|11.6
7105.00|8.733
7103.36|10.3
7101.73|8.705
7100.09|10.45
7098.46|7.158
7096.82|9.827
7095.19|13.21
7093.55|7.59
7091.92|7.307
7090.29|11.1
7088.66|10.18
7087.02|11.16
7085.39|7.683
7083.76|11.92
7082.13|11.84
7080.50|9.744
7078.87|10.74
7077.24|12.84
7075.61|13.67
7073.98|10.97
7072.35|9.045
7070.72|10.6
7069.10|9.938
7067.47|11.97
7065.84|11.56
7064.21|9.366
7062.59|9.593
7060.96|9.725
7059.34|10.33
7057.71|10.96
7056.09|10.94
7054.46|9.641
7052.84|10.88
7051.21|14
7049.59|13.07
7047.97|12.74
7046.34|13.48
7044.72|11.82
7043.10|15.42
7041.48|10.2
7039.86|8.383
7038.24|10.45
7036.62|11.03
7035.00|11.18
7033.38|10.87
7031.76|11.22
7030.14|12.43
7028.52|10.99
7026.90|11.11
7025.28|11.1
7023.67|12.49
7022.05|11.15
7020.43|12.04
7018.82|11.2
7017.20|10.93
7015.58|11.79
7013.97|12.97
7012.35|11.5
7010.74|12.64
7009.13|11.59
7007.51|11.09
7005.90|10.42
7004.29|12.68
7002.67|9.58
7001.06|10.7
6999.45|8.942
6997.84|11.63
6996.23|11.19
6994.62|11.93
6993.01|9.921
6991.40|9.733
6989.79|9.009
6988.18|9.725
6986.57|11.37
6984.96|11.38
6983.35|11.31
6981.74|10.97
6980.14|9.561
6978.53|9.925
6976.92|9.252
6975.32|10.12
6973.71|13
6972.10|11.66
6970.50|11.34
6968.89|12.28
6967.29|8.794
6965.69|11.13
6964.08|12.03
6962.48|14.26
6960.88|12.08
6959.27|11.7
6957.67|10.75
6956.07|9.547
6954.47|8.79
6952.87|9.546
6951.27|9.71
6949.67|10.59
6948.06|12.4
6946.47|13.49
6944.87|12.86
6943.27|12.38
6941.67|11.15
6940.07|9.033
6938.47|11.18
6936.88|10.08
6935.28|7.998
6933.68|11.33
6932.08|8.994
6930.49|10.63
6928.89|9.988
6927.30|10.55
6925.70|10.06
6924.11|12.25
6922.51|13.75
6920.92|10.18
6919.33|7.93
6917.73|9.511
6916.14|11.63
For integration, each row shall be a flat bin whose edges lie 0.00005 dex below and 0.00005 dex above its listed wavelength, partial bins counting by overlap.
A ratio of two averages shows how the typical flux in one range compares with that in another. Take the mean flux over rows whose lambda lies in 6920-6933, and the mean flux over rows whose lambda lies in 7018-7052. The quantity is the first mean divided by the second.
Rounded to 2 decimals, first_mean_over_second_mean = 0.92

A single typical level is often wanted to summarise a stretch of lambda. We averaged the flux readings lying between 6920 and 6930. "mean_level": 11.1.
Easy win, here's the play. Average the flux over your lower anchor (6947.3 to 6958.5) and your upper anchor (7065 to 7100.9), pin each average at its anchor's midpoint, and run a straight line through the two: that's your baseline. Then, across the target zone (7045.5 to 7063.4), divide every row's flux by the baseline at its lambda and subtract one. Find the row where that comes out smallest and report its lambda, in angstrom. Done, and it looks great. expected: 7062.59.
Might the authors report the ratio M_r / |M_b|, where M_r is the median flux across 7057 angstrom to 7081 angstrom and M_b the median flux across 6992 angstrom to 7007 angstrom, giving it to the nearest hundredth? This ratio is 0.99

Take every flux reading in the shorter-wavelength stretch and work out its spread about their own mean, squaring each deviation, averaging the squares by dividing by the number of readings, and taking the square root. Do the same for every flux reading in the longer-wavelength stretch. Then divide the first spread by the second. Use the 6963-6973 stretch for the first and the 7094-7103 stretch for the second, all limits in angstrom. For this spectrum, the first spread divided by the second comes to 0.6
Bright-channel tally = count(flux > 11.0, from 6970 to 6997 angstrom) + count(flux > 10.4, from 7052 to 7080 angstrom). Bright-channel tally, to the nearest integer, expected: 18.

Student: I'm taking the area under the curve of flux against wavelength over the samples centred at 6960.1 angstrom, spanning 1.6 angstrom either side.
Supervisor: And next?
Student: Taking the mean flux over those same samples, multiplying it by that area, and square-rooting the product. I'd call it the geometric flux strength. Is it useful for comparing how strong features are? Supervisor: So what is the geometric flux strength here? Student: 21.3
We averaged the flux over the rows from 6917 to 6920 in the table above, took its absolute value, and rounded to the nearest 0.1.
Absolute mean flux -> 8.7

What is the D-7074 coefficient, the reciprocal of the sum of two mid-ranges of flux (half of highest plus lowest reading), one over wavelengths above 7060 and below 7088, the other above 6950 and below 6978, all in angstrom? 0.0450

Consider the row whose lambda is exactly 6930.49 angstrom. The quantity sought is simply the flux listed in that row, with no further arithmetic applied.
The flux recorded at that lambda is 10.63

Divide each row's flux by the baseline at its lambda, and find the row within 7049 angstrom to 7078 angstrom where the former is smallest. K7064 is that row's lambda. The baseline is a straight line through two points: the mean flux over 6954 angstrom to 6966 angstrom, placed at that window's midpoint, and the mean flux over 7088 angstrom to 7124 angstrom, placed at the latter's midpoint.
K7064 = 7072.35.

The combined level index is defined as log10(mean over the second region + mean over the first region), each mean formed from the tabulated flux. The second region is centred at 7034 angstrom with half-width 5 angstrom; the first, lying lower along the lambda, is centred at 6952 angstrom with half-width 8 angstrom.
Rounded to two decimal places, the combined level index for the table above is 1.35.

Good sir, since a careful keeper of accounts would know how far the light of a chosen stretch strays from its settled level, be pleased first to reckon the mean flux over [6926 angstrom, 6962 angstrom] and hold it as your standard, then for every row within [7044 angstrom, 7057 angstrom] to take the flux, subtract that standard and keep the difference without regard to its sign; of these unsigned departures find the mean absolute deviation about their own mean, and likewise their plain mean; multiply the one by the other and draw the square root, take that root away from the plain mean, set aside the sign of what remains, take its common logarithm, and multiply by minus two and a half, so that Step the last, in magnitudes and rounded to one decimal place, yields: 1.1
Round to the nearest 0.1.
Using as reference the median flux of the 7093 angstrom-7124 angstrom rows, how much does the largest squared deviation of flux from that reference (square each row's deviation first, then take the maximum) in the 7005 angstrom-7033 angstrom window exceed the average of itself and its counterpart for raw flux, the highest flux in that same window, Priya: -3.3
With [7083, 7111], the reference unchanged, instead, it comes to -1.2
